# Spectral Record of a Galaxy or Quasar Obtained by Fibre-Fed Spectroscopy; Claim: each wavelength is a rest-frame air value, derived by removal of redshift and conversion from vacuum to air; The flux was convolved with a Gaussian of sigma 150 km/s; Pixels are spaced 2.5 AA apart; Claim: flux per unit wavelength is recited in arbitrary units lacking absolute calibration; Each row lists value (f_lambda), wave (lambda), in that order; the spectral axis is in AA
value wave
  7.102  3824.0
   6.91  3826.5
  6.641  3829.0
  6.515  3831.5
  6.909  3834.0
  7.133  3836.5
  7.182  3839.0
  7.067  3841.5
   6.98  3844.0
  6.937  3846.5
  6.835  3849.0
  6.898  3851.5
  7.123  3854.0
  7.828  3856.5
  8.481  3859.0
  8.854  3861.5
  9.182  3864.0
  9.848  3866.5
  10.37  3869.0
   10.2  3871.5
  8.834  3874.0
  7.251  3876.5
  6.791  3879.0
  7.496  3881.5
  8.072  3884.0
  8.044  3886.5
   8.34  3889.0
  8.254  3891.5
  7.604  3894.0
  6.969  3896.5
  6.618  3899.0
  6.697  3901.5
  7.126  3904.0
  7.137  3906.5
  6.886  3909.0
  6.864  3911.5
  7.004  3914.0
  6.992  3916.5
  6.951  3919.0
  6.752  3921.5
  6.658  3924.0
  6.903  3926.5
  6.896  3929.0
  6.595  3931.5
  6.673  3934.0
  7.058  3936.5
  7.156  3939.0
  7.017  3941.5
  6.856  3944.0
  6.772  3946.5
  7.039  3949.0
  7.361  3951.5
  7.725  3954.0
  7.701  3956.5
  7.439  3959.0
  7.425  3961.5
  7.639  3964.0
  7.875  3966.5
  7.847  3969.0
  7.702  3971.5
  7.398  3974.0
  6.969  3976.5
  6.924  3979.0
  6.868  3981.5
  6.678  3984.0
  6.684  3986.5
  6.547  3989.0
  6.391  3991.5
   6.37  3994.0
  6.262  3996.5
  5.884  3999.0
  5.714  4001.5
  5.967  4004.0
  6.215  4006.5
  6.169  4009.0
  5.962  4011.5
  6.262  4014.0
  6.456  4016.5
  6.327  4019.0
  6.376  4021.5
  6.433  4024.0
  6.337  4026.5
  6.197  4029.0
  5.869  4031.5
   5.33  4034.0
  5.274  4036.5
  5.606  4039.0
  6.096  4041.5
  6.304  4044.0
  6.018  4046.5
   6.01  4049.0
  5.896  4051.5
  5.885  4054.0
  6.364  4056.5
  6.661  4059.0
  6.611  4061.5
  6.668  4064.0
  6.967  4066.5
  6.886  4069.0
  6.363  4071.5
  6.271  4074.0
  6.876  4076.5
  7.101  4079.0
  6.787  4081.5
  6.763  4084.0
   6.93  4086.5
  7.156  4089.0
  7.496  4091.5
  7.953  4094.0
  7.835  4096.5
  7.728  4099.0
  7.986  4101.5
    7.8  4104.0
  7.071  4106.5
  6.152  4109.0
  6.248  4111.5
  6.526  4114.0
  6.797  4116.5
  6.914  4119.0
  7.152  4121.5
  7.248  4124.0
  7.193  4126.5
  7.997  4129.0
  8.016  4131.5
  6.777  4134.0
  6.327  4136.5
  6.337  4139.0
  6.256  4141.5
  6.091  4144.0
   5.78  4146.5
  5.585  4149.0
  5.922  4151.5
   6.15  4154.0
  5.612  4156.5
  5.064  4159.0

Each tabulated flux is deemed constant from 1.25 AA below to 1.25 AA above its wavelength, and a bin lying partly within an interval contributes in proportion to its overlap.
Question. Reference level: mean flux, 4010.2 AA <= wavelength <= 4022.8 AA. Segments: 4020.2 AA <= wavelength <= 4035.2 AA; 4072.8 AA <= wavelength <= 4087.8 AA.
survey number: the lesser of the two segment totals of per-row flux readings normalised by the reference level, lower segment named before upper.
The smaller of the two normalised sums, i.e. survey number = 5.82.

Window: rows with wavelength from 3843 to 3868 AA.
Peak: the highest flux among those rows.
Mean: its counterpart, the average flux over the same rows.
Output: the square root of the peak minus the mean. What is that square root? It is 1.4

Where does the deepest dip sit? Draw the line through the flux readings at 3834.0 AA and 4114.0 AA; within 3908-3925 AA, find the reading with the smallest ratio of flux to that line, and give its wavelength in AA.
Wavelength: 3924.0 AA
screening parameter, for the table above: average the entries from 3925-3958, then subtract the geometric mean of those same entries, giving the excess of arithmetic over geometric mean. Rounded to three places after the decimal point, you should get 0.008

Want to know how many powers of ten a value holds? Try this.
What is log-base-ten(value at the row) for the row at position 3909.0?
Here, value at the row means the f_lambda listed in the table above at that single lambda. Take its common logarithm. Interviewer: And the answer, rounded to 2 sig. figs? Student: 0.84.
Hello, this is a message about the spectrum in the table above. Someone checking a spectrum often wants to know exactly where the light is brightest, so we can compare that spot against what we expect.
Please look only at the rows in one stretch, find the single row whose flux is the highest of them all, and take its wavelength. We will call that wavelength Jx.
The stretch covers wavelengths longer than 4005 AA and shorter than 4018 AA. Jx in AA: 4016.5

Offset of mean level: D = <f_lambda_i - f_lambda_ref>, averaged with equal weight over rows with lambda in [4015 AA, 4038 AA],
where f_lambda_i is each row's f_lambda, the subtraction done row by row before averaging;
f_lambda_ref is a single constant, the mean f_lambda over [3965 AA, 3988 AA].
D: -1.1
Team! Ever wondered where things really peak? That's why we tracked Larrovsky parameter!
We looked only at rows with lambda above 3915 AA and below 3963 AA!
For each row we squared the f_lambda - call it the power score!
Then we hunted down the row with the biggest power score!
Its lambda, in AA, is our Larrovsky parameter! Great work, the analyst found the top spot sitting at 3954.0 AA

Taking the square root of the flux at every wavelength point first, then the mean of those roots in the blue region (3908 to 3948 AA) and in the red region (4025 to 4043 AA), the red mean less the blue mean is -0.21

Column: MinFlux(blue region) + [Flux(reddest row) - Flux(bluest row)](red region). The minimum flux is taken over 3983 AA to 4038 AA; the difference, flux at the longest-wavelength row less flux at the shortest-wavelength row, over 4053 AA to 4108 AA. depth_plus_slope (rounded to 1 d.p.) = 6.5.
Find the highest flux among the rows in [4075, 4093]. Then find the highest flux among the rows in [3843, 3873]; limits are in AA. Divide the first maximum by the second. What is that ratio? 0.723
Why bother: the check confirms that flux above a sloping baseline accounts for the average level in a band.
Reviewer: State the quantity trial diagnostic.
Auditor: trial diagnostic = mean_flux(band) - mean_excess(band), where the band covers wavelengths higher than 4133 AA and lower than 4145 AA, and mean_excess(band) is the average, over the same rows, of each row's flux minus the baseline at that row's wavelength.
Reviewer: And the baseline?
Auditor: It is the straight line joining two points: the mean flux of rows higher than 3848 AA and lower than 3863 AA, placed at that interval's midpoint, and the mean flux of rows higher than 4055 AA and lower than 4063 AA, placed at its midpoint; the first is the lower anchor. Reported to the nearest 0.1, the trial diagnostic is 6.1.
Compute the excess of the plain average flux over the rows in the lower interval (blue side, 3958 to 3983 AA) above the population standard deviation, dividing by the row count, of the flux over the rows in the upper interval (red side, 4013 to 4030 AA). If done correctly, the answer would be 7.3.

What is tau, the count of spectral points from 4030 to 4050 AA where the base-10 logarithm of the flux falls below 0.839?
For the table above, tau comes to 8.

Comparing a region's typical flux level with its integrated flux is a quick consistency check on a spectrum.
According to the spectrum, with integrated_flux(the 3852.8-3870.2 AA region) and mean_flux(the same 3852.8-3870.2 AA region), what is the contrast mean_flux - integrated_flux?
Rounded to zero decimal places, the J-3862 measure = -145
